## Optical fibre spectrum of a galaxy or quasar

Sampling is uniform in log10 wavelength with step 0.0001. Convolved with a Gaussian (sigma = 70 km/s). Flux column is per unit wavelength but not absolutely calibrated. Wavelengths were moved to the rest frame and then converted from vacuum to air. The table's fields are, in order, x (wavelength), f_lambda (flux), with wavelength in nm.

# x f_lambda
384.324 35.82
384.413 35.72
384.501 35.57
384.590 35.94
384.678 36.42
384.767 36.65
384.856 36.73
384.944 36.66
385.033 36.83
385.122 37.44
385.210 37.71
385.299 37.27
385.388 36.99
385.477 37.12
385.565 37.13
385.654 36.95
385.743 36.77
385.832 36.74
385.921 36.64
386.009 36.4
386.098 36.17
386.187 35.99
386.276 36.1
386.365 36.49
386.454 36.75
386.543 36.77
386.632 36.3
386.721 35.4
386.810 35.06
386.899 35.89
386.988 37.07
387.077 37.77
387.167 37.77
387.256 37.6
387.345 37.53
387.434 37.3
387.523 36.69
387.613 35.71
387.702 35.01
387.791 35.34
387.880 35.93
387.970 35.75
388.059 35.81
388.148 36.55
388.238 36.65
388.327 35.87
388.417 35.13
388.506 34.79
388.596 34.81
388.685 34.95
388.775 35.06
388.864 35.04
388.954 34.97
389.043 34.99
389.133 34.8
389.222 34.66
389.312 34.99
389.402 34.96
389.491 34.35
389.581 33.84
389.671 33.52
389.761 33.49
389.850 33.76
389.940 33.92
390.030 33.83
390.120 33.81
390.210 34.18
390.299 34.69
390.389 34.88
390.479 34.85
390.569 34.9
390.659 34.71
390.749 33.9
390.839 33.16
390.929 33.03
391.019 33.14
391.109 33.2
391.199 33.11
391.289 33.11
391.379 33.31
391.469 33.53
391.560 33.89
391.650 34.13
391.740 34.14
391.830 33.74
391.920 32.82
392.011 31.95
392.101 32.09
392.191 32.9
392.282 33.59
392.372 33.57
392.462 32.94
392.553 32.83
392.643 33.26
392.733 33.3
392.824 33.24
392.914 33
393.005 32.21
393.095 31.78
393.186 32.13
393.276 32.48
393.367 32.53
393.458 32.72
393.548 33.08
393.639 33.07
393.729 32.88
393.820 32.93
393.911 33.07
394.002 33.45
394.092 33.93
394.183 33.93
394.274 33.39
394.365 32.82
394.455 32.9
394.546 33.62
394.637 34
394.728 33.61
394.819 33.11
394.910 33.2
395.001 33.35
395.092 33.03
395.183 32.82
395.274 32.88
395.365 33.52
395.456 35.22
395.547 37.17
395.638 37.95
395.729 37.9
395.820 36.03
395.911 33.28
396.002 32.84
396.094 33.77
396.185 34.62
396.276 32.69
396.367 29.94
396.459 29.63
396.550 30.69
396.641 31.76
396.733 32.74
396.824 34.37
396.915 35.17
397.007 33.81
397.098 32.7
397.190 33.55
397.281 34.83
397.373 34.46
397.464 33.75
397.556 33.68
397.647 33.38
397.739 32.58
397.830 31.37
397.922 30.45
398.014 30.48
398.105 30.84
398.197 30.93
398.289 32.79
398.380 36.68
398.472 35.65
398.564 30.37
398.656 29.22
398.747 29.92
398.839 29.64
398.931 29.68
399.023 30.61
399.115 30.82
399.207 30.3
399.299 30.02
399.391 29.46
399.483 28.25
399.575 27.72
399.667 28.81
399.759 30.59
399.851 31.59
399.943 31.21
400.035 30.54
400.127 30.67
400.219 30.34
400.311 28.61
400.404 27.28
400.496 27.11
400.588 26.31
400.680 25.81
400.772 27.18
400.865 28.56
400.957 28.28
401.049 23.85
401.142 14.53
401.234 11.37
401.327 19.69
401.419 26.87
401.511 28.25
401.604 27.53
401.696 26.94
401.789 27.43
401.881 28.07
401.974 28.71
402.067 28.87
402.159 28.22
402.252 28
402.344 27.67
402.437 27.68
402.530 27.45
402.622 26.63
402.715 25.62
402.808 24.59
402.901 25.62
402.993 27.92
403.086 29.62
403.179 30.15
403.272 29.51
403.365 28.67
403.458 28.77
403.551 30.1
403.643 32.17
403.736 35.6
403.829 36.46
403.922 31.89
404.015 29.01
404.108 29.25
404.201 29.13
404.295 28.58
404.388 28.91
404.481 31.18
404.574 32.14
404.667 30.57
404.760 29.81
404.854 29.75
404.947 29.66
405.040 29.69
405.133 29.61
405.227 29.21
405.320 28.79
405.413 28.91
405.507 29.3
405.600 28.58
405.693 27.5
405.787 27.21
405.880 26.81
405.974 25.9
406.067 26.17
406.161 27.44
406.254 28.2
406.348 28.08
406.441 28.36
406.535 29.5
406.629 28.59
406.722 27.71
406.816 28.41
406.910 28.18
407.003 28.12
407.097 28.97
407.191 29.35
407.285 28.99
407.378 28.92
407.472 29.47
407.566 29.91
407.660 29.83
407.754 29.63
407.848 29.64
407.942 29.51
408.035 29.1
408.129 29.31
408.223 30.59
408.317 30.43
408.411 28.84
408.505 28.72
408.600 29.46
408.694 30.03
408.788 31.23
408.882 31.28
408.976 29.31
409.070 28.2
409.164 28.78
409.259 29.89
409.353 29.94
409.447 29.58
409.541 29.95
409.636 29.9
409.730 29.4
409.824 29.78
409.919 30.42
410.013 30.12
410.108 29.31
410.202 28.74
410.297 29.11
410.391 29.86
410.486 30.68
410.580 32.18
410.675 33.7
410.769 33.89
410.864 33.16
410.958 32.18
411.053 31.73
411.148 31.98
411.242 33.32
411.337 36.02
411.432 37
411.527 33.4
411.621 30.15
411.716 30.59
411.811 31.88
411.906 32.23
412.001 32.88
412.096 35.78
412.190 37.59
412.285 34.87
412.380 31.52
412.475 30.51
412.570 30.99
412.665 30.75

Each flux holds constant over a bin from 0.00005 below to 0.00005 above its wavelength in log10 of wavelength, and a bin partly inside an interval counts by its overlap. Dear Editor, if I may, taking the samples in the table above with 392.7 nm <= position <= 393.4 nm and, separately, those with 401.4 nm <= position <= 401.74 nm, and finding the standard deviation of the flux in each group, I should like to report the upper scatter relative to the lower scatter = 1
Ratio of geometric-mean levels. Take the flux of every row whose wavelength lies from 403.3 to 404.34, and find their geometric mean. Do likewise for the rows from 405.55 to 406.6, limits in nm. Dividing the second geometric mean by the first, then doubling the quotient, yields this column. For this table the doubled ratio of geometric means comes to 1.79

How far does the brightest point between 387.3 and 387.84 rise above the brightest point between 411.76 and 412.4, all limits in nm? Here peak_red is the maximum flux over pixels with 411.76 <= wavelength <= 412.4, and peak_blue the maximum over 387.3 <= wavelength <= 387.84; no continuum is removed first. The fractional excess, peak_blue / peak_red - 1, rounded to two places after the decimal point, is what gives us 0.00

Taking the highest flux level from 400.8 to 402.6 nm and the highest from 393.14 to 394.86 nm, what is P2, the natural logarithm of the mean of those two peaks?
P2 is 3.45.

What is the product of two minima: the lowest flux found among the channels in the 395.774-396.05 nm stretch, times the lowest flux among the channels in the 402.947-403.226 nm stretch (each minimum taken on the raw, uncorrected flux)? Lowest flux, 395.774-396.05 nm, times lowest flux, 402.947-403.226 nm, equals 917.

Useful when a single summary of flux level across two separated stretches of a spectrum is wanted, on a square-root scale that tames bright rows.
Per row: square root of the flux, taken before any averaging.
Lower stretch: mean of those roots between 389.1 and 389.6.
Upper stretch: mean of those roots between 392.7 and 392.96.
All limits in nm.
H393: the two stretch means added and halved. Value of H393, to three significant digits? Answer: 5.82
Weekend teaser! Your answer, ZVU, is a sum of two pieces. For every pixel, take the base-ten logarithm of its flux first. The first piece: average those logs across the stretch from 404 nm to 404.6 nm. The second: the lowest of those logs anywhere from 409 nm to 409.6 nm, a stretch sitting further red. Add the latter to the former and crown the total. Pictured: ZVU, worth 2.92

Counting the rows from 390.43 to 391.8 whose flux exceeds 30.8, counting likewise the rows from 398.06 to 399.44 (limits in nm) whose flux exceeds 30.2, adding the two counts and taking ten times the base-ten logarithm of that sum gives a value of 13.8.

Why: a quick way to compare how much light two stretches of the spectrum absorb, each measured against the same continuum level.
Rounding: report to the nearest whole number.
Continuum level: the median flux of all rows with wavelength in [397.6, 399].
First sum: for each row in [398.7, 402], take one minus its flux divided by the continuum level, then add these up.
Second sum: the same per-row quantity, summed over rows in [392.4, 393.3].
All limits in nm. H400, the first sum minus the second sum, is 4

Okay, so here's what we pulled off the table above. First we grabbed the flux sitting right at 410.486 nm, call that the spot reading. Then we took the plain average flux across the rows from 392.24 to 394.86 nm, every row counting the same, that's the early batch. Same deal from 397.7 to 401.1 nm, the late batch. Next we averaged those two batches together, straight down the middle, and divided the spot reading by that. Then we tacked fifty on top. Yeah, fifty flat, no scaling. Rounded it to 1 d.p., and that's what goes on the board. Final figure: 51.0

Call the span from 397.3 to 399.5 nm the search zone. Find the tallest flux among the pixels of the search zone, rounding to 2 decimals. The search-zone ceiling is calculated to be 36.68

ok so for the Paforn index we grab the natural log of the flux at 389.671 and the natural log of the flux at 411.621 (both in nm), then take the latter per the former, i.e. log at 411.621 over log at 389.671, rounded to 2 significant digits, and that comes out 0.97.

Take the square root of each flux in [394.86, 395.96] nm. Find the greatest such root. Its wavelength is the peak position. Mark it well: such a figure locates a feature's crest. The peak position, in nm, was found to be 395.638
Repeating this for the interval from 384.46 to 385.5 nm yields 385.210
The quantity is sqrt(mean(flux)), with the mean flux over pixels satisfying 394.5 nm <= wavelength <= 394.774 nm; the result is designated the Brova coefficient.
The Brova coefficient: 5.8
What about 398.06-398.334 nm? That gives 5.6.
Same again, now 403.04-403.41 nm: 5.4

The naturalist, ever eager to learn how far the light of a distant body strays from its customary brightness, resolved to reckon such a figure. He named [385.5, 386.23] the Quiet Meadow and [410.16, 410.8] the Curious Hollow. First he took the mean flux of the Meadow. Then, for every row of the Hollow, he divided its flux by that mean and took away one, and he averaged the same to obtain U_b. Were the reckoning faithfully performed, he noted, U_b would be -0.15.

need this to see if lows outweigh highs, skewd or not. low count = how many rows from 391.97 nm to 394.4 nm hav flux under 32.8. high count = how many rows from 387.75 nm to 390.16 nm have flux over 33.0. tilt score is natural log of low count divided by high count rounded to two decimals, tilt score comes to -1.22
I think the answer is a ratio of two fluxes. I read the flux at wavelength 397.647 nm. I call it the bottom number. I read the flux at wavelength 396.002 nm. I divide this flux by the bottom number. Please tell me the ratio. 0.98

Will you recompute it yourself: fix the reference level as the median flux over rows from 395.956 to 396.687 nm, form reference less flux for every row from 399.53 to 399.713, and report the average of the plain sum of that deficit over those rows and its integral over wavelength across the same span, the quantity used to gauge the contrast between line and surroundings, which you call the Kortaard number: 4.3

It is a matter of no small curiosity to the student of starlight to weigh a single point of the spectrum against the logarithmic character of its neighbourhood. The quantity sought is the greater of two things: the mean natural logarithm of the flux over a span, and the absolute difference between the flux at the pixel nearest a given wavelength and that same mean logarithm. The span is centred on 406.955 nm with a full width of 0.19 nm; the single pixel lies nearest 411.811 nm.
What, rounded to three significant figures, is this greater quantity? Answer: 28.5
